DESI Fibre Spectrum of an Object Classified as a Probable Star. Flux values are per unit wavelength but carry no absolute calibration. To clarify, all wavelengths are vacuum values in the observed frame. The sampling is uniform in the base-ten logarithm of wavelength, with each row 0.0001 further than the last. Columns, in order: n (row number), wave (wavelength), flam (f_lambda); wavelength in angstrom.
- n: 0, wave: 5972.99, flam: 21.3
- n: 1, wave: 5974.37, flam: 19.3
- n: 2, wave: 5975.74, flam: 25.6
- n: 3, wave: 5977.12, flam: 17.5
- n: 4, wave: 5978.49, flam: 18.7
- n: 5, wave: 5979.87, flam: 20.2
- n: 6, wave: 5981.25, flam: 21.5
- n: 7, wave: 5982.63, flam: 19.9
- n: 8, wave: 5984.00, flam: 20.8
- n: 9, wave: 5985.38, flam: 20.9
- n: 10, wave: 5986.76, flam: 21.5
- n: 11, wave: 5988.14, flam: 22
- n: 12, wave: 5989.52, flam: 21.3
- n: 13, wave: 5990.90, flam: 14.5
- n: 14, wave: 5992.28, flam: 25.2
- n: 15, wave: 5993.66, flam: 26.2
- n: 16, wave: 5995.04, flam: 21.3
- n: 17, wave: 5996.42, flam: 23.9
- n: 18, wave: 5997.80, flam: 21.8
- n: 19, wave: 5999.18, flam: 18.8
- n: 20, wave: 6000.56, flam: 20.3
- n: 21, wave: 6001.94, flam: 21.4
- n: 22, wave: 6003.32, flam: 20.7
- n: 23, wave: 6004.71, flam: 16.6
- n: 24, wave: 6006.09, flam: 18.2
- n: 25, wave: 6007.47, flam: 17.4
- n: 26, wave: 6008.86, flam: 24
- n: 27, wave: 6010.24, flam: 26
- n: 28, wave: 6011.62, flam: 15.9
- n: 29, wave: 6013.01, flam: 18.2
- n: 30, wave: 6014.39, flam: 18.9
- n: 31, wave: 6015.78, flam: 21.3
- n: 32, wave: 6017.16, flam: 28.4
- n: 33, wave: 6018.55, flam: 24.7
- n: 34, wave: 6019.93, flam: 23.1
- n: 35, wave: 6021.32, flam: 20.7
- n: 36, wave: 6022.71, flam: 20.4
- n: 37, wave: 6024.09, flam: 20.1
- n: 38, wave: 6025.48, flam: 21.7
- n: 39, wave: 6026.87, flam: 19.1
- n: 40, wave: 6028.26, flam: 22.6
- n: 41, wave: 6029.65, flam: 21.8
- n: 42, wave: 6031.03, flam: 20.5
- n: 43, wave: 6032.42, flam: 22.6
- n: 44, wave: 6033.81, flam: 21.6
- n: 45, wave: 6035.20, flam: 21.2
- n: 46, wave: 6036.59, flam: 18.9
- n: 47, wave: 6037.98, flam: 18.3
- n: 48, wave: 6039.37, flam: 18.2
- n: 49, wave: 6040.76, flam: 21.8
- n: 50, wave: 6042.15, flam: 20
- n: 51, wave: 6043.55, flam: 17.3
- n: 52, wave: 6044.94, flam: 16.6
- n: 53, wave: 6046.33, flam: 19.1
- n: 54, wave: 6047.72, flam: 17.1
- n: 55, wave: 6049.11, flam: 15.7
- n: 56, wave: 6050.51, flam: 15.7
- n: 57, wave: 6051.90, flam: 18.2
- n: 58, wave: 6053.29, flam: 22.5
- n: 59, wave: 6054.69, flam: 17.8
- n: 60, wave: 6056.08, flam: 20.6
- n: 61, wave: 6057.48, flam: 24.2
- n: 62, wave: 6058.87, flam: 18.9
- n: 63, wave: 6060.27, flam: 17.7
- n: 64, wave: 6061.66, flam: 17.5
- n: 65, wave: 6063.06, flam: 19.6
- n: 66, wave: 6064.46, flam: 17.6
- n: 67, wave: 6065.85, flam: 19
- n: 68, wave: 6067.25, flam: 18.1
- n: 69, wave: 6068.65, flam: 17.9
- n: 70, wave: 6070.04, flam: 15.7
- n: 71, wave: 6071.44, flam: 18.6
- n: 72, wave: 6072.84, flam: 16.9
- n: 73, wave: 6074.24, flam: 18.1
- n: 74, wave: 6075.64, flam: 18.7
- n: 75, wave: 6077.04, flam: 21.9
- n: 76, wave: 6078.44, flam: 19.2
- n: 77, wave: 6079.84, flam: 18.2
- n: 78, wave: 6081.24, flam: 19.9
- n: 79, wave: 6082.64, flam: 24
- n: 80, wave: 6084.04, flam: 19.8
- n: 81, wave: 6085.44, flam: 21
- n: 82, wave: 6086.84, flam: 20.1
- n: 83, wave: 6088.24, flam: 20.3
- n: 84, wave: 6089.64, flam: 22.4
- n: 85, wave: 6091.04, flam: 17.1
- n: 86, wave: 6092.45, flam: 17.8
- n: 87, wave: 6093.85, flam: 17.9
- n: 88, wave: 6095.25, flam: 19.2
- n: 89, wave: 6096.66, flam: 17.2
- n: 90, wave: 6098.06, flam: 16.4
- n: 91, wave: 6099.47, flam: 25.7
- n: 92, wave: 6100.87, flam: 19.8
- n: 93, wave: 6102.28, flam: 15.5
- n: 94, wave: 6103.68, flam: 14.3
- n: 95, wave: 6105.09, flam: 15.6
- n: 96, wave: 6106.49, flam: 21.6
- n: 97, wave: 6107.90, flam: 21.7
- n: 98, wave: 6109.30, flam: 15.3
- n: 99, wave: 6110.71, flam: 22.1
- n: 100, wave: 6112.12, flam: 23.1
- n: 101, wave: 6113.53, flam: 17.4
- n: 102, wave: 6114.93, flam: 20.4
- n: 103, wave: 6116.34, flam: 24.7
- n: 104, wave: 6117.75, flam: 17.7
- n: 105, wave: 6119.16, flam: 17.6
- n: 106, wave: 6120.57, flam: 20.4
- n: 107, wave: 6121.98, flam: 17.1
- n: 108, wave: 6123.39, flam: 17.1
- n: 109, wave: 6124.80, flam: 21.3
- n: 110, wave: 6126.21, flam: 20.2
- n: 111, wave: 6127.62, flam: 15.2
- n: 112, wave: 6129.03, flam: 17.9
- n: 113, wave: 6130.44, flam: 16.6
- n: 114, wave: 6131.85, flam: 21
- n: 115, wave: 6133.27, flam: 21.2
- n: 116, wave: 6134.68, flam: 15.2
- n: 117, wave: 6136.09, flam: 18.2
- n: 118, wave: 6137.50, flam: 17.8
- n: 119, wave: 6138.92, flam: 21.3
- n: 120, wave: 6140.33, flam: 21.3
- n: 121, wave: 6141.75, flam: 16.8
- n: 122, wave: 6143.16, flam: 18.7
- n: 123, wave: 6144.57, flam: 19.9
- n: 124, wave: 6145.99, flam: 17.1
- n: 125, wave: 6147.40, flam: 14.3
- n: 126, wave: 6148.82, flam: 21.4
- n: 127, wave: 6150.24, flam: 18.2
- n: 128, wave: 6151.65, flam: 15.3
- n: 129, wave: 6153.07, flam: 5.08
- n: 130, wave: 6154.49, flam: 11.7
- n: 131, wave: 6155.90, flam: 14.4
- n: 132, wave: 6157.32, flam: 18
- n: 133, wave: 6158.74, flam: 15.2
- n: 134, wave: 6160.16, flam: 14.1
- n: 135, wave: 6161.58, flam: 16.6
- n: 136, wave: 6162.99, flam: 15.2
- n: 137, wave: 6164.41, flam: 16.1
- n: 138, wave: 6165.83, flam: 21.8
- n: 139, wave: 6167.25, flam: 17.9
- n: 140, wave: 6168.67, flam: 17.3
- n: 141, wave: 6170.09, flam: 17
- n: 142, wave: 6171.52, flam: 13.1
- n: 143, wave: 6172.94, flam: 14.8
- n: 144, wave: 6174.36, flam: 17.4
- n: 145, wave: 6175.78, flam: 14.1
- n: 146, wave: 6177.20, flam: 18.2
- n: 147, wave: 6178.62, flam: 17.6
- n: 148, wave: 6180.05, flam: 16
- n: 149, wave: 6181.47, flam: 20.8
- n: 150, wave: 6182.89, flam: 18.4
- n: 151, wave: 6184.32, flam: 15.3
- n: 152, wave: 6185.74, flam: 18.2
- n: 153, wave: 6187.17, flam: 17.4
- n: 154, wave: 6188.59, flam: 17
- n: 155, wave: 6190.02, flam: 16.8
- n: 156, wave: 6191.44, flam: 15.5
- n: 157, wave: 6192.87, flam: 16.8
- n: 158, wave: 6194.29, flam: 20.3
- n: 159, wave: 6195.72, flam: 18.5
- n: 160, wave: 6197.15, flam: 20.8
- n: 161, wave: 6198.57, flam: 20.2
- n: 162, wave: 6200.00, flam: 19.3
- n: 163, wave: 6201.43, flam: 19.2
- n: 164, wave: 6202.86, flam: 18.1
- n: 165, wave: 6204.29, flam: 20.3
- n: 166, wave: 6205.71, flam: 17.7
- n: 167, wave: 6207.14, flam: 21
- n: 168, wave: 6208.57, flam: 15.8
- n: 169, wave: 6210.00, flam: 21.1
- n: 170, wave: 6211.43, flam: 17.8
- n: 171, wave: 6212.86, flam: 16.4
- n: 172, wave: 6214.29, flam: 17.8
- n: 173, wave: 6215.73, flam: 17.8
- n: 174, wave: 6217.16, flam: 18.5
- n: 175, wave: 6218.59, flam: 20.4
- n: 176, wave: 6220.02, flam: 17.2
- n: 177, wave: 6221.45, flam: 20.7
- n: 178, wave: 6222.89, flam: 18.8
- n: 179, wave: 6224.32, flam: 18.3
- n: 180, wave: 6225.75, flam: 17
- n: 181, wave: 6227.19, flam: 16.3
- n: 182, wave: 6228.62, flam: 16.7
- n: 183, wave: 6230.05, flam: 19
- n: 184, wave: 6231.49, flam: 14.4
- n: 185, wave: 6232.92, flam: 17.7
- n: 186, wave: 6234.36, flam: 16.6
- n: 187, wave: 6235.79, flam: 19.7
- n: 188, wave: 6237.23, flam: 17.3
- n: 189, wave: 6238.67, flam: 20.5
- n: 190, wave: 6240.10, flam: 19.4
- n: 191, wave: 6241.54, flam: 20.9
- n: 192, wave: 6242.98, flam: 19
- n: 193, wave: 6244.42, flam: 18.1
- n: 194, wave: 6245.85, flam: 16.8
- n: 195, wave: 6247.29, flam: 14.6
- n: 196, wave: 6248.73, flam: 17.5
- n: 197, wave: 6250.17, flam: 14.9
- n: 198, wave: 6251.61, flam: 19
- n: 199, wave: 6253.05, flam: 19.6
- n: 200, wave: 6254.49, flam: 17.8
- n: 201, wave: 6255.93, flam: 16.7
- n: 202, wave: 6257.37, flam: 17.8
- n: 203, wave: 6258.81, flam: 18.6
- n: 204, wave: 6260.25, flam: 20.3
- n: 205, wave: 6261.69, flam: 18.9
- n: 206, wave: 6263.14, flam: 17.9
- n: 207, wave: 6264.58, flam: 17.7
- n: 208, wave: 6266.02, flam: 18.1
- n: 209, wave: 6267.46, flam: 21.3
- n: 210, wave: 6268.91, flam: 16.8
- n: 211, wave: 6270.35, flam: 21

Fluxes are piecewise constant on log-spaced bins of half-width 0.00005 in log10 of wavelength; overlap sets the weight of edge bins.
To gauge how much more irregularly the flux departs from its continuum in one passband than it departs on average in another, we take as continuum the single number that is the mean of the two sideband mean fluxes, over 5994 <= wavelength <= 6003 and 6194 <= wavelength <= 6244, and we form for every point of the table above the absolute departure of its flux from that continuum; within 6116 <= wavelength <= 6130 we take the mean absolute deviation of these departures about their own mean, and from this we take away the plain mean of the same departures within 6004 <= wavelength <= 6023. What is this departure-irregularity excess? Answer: -2.0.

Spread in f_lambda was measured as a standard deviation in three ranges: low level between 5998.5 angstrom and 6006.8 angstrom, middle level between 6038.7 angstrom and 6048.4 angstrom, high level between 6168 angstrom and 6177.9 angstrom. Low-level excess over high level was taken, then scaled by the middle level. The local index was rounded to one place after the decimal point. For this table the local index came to -0.1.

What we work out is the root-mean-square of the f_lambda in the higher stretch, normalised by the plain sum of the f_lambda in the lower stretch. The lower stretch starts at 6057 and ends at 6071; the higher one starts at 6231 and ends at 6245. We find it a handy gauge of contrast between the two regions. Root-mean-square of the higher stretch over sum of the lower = 0.099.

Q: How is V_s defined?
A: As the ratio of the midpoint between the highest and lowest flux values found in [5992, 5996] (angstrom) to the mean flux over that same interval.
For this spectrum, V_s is 0.98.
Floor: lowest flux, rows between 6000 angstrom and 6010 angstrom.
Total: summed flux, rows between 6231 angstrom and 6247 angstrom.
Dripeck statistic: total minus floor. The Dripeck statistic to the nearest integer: 184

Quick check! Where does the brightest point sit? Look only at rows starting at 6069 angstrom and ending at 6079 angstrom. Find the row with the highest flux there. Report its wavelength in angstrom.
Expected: 6077.04 angstrom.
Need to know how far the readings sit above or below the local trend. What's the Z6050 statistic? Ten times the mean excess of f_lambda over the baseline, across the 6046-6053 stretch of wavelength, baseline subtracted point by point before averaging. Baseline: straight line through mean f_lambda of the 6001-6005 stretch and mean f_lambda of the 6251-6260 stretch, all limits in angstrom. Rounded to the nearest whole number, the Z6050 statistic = -22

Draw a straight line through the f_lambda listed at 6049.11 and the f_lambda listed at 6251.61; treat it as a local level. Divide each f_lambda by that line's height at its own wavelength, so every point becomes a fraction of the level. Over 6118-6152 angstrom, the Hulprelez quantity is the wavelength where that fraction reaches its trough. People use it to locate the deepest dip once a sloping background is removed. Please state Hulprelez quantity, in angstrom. 6147.40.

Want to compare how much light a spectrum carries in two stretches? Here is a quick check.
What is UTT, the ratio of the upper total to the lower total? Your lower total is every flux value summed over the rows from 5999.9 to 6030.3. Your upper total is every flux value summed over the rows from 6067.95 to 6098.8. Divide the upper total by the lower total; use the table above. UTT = 0.91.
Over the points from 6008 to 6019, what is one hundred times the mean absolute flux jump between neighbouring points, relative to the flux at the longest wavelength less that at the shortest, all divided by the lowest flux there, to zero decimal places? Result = 36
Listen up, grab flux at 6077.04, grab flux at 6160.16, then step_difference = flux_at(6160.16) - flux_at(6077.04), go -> -8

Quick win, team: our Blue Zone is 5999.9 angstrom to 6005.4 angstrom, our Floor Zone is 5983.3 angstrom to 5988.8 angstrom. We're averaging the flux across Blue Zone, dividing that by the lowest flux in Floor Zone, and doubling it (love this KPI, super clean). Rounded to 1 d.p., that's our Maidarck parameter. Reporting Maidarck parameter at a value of 1.9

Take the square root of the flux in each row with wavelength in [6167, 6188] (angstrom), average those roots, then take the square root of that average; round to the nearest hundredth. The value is 2.03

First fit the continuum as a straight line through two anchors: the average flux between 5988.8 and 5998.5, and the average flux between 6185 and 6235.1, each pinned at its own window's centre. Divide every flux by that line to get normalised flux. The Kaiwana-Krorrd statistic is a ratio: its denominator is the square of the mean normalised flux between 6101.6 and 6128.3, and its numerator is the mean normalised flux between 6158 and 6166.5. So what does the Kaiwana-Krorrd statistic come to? 0.96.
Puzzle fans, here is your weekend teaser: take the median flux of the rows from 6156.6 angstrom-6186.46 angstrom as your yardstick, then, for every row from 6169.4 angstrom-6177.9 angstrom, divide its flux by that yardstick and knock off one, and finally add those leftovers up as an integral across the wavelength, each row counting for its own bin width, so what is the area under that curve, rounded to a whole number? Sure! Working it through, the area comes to -1 angstrom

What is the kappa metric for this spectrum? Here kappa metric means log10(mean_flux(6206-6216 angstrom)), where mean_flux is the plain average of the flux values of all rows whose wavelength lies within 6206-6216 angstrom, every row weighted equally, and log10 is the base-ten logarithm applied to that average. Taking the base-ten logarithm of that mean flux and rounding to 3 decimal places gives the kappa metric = 1.261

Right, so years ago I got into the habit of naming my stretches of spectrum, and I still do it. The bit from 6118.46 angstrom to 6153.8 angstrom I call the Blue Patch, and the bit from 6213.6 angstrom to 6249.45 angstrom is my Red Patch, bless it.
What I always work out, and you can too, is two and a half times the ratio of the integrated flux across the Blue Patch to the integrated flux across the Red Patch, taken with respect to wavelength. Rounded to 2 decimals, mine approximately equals 2.44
